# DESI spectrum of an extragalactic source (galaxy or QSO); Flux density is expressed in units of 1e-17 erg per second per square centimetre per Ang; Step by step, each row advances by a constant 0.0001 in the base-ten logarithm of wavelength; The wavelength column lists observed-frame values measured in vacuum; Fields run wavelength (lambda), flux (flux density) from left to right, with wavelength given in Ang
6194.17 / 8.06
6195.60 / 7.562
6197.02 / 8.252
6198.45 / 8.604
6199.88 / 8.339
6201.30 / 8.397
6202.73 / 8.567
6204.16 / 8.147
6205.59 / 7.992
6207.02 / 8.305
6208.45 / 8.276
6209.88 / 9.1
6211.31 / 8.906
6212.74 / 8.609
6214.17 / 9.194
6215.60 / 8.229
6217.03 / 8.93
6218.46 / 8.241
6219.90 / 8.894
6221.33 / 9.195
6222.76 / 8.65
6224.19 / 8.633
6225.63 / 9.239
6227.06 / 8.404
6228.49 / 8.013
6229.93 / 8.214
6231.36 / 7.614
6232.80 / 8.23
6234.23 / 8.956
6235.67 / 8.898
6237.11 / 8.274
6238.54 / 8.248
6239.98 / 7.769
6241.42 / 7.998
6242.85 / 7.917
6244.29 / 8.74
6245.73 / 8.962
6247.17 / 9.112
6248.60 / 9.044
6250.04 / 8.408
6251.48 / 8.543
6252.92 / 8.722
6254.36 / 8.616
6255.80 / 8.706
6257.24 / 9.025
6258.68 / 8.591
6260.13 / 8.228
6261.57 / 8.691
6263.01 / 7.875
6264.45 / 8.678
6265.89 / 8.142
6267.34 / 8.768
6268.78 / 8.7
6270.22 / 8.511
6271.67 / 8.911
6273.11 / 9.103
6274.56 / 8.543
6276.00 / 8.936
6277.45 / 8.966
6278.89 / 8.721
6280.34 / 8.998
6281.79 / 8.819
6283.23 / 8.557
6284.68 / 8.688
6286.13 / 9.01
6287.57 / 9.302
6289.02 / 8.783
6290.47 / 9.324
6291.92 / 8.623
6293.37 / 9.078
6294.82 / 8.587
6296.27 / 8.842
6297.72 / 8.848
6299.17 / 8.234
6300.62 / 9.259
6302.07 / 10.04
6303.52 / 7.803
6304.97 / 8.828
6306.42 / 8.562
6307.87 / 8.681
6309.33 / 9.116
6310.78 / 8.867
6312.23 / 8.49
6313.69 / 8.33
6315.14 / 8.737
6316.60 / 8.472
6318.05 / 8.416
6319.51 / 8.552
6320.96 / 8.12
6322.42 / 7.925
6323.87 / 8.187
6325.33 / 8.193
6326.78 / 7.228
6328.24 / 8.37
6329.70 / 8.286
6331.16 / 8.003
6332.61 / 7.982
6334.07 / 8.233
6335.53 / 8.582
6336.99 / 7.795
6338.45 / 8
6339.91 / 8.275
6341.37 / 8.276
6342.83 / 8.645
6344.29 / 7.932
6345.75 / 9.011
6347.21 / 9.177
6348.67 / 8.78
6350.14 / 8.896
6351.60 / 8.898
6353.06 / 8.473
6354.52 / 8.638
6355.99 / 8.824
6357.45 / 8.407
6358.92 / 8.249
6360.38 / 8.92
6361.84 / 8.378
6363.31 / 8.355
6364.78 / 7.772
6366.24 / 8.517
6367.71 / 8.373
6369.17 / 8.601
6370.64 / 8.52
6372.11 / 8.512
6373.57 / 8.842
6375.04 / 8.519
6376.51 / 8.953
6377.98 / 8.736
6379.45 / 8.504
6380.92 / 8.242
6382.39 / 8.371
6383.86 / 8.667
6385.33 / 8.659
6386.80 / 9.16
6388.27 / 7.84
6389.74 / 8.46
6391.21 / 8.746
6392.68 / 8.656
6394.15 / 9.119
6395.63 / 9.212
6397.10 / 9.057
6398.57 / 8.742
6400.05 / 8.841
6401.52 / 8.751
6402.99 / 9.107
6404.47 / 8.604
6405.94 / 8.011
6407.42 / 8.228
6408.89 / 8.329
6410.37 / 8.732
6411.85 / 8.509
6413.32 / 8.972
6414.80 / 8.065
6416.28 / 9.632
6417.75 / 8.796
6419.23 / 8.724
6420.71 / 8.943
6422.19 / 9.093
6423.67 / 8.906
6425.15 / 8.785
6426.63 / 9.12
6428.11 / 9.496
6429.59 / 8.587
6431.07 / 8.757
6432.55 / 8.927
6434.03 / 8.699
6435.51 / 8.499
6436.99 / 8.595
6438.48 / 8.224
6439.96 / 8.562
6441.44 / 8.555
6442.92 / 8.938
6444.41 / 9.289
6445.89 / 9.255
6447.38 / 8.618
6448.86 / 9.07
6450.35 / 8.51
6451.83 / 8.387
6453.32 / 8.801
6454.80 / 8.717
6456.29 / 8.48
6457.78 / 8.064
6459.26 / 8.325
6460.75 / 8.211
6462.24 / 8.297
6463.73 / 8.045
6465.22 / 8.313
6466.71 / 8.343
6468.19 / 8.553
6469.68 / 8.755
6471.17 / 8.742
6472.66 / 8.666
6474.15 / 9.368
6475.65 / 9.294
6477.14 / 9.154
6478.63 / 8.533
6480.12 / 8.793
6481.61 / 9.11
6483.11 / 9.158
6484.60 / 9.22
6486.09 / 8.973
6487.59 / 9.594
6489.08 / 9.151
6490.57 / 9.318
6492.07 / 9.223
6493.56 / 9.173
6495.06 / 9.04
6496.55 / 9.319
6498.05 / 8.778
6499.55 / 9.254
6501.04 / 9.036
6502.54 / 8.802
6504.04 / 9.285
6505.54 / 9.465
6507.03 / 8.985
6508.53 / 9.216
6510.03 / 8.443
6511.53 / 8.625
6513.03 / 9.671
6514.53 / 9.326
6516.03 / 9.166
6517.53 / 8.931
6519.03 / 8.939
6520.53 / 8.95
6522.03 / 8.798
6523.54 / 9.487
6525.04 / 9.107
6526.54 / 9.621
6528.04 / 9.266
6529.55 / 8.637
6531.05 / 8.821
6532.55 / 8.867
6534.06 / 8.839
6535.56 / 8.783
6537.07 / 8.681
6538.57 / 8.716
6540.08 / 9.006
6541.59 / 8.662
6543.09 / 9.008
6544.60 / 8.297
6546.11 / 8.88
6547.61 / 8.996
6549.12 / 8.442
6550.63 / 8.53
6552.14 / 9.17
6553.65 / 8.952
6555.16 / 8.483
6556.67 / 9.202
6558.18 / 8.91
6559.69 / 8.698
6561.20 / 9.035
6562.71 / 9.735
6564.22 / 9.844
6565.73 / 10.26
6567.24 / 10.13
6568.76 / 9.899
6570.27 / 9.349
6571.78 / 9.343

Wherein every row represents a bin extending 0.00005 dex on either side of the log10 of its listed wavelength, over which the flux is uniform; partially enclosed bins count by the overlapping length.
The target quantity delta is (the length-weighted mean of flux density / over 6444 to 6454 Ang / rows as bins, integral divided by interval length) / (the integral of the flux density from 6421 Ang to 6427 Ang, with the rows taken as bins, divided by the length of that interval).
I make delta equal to 0.99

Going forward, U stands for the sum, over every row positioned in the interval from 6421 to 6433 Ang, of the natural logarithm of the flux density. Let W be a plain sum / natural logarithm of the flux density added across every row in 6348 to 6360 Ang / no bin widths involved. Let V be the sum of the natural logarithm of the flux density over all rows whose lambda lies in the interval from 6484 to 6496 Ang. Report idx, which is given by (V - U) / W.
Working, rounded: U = 17.5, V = 17.8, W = 17.25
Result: 0.01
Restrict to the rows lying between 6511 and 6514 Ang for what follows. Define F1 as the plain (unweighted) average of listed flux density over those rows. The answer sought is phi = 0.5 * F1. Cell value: 4.57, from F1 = 9.15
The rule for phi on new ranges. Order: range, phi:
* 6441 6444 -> 4.37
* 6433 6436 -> 4.30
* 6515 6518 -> 4.52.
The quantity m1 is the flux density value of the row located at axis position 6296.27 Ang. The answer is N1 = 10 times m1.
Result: 88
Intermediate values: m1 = 8.842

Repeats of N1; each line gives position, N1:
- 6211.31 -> 89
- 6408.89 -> 83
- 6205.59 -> 80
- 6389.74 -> 85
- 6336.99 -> 78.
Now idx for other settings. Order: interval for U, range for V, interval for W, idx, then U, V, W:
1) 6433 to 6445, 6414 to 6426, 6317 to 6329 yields 0.01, 17.3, 17.5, 16.75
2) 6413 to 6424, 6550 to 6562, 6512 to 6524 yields 0.00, 17.5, 17.5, 17.71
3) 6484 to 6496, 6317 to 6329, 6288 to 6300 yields -0.06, 17.8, 16.7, 17.38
